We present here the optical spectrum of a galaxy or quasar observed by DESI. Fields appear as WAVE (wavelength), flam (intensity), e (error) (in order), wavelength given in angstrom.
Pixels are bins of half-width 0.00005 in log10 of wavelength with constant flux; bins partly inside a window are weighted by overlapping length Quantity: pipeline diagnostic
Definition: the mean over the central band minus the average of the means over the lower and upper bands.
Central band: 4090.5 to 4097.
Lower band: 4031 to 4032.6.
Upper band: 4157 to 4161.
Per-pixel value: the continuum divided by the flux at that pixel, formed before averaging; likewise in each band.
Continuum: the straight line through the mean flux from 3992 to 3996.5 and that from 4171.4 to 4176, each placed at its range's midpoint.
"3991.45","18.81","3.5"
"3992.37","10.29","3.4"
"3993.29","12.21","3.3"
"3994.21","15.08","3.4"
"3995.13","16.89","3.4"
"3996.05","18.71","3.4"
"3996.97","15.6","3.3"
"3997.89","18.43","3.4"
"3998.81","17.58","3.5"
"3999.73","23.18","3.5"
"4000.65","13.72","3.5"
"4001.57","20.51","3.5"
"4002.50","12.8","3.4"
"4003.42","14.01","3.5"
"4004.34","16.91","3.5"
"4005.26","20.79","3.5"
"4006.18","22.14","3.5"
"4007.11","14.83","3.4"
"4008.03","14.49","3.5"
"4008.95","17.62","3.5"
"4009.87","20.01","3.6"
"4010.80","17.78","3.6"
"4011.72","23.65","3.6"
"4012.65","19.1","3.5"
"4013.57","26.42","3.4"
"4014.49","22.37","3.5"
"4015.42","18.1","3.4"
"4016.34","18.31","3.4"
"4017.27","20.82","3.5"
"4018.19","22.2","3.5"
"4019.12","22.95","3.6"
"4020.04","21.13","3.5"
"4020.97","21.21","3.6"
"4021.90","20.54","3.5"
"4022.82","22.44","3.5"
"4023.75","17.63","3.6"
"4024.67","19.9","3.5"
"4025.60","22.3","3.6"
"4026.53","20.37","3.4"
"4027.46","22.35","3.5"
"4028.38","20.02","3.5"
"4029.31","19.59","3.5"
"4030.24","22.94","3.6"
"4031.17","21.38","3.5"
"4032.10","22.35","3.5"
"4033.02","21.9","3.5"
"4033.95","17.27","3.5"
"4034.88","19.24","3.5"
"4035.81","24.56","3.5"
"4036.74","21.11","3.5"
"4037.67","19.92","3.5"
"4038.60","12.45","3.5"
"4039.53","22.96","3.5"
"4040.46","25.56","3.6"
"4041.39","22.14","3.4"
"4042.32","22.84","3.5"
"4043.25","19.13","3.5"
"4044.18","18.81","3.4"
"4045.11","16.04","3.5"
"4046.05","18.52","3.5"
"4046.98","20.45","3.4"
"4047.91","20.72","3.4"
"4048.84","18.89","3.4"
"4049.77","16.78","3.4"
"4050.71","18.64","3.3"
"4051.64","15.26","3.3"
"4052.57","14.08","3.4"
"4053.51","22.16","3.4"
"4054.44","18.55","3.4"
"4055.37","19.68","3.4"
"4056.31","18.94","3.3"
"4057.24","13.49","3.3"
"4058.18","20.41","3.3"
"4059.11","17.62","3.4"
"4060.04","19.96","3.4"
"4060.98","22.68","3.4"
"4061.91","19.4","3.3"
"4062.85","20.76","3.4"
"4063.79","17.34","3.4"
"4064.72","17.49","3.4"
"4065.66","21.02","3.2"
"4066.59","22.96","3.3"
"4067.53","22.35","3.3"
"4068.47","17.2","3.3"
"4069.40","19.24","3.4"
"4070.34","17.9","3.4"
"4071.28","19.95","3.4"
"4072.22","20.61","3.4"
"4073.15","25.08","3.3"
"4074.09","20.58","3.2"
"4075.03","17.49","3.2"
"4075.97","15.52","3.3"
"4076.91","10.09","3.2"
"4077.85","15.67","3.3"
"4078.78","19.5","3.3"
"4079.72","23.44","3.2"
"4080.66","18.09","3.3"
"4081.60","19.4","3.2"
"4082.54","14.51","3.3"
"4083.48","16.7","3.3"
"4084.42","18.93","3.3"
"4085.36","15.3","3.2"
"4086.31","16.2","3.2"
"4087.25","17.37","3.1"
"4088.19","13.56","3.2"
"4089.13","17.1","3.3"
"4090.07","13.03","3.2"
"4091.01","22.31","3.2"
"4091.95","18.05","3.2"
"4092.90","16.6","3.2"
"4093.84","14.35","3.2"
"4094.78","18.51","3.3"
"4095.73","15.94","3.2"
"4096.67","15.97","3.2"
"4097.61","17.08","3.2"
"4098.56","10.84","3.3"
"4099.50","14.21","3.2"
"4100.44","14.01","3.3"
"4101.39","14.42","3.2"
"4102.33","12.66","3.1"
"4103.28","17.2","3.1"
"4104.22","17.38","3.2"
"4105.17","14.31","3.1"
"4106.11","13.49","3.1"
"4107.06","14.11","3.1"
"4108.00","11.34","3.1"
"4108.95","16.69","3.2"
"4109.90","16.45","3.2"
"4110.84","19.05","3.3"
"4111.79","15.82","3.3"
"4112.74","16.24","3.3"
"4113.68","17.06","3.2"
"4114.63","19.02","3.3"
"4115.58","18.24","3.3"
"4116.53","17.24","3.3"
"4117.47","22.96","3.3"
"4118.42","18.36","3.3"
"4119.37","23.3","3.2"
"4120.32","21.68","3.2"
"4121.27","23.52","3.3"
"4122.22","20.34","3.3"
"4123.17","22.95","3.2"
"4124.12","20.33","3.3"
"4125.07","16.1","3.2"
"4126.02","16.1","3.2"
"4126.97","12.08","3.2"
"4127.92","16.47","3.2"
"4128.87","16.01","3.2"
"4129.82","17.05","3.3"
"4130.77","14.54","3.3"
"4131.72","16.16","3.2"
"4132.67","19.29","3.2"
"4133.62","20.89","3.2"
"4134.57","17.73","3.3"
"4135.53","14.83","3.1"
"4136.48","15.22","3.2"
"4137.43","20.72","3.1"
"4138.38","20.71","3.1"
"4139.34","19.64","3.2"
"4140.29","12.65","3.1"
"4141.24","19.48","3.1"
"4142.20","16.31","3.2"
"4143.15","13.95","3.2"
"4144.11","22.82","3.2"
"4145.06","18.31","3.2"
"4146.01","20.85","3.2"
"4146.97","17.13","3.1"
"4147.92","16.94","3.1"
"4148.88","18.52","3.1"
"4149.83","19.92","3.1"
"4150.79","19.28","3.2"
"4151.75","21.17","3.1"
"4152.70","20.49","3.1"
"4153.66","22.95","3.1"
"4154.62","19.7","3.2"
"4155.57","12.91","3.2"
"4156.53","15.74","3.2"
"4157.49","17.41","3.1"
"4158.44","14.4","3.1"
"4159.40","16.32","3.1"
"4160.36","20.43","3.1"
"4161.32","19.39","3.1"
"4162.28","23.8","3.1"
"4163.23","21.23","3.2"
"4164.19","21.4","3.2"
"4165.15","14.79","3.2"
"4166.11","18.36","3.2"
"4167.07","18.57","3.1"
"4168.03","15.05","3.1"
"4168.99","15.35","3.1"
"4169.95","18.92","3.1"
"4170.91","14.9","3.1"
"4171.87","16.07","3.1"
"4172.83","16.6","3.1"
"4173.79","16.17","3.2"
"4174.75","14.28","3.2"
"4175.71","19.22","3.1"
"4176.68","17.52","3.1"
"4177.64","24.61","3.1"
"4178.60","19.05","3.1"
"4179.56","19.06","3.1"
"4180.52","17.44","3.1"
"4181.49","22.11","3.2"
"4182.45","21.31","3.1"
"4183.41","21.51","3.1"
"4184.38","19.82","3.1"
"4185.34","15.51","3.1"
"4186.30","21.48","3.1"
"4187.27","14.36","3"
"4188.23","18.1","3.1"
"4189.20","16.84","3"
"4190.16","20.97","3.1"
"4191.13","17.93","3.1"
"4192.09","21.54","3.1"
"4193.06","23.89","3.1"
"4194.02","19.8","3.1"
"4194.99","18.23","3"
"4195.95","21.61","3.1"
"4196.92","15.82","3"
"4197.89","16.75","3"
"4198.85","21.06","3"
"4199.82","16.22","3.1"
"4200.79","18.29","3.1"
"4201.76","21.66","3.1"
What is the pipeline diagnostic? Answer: 0.09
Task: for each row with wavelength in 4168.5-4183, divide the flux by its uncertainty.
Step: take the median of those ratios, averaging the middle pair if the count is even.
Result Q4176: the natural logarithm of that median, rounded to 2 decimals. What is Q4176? 1.73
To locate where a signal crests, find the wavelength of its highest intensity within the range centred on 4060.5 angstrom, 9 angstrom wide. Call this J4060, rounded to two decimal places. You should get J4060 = 4060.98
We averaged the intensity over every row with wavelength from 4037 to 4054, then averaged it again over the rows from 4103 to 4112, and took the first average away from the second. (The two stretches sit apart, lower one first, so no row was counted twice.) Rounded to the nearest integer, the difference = -4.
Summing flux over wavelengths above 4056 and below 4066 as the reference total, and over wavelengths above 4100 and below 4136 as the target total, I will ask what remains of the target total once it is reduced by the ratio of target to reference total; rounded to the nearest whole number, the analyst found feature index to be 652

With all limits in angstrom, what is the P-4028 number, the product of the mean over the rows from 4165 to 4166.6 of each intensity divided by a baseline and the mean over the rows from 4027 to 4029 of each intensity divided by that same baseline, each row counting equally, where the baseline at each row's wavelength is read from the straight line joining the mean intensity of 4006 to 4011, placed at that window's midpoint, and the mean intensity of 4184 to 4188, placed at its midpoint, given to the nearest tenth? 1.1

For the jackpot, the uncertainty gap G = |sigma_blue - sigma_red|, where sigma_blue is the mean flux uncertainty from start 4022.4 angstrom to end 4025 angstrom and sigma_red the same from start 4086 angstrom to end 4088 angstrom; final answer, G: 0.383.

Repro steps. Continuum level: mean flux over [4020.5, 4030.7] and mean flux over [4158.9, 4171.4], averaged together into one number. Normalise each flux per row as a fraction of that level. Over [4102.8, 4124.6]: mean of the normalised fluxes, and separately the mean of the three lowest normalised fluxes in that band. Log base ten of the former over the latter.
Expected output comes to 0.145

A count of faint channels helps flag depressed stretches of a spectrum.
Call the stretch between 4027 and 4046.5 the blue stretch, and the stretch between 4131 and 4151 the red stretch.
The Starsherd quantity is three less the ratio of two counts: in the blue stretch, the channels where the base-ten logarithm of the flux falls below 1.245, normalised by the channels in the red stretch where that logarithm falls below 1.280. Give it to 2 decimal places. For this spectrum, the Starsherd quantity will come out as 2.73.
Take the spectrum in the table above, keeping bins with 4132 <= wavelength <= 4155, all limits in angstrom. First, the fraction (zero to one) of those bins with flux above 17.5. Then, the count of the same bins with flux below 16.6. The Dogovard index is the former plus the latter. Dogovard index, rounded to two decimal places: 5.71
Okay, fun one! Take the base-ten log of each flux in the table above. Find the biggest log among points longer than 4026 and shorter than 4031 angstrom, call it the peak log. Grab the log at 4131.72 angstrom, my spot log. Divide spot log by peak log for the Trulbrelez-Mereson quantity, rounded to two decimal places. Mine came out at 0.89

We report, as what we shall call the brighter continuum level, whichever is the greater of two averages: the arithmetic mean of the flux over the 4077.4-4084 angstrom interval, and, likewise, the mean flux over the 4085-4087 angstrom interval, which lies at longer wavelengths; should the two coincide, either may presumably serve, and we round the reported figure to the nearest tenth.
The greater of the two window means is 18.2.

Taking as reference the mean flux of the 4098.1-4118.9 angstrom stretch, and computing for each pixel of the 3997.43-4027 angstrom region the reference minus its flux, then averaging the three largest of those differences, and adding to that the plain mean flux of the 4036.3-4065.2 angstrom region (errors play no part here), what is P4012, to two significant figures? 22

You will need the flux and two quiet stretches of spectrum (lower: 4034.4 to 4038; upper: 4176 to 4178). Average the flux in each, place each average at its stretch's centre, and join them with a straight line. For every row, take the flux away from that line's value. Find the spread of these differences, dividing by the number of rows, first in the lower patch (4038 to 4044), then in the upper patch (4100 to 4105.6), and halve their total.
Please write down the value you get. 3.0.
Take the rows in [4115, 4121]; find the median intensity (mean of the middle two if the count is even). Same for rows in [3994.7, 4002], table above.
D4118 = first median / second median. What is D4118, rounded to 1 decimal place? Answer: 1.1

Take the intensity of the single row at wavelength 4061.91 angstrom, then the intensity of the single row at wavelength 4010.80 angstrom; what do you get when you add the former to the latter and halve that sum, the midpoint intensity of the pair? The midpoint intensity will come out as 18.6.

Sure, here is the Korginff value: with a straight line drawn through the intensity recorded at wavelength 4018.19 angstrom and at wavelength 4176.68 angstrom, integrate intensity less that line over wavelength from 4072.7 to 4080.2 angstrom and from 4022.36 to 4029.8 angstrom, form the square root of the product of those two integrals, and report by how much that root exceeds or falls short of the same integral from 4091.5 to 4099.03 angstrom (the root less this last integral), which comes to 43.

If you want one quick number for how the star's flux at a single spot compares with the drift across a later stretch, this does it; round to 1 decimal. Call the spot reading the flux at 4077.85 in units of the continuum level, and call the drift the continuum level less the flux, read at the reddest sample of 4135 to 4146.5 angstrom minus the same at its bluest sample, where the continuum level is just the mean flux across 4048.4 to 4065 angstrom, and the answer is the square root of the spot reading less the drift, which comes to 2.6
